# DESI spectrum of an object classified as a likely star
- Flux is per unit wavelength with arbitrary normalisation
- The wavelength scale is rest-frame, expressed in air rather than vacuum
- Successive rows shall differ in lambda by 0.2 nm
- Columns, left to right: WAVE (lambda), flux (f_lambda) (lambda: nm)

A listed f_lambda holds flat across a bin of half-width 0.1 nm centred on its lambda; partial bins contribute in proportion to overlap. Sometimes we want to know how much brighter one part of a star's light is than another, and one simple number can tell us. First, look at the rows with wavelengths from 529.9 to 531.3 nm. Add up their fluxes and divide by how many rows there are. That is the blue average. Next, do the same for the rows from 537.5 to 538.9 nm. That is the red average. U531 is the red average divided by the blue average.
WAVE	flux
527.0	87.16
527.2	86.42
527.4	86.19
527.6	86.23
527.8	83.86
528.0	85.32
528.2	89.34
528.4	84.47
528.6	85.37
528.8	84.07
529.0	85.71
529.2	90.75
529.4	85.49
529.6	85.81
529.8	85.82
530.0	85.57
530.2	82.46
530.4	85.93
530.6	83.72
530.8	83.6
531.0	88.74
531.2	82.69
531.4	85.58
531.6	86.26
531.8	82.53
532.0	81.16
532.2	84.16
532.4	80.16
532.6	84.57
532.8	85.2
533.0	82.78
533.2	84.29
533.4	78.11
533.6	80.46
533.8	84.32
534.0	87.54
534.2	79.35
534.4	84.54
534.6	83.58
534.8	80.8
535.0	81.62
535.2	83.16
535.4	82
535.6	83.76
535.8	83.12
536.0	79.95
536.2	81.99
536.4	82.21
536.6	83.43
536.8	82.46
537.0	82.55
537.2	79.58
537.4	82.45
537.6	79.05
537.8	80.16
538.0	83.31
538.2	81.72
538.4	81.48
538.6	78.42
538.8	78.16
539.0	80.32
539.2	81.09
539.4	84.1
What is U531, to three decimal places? 0.949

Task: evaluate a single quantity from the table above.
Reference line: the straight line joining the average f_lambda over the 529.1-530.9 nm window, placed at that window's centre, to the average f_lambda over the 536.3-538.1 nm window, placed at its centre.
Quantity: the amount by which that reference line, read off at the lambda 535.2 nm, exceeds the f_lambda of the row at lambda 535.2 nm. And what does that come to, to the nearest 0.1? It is -0.4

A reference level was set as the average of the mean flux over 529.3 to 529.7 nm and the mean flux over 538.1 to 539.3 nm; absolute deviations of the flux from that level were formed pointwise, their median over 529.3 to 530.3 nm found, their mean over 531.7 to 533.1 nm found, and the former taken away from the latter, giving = -1.2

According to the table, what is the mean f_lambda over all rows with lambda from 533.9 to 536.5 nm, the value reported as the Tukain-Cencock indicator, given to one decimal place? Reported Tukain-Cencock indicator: 82.6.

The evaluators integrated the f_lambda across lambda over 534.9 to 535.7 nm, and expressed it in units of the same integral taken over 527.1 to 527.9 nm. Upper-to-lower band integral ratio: 0.965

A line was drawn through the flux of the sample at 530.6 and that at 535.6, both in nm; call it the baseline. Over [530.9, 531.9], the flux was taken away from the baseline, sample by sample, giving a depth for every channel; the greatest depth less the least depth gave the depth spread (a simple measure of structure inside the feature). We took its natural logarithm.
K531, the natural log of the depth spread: 1.83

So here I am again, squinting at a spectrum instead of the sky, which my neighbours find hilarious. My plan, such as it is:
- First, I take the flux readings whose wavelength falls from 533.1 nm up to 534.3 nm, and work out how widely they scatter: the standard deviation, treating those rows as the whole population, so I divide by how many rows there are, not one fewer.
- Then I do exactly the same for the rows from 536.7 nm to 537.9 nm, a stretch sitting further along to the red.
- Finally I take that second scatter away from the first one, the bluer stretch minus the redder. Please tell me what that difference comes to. 1.8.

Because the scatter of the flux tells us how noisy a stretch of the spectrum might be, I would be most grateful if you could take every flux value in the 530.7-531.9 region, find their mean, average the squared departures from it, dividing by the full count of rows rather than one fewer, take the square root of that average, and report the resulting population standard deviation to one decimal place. 2.2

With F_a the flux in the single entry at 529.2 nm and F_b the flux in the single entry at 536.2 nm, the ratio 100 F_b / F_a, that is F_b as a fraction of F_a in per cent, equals 90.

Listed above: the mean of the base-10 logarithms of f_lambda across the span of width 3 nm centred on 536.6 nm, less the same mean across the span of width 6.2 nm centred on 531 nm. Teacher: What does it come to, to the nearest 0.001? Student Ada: -0.014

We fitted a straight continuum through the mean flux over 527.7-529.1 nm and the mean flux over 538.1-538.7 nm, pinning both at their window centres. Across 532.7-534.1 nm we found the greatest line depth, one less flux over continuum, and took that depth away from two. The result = 1.94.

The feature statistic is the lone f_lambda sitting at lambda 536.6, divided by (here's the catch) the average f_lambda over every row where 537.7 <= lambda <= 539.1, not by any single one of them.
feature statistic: 1.04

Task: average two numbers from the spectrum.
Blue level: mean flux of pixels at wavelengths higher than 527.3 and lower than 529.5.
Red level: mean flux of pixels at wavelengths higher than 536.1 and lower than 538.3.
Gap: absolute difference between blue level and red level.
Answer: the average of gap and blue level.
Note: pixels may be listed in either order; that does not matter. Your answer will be 45.2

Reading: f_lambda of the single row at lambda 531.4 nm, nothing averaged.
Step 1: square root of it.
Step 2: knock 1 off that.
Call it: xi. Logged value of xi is 8.25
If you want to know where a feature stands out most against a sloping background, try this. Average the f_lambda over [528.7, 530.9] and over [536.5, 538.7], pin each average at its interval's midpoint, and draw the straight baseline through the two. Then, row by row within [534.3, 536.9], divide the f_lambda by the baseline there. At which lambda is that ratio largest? 536.6 nm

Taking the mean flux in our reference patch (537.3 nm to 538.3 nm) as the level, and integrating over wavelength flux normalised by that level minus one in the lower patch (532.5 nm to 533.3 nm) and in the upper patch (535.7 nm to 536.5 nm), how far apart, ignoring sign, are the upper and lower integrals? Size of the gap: 0.024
